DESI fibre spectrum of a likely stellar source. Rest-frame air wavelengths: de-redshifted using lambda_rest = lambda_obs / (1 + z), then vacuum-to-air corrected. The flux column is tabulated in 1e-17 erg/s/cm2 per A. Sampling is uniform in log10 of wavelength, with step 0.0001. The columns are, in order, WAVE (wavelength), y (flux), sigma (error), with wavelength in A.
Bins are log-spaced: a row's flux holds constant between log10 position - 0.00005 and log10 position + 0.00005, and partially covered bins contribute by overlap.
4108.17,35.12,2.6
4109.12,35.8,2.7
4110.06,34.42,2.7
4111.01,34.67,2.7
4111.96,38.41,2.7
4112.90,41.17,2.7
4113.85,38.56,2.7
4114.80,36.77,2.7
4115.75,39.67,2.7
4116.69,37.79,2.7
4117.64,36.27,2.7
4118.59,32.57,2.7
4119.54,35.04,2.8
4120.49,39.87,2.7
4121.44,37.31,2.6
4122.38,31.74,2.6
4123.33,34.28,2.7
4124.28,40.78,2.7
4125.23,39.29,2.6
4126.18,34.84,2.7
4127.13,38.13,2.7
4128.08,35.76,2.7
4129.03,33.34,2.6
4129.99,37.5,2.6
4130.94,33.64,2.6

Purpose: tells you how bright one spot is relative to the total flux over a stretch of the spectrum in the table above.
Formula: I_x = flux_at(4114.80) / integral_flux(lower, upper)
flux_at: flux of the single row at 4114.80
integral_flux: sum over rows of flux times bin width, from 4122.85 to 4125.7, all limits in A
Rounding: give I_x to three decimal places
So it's 0.339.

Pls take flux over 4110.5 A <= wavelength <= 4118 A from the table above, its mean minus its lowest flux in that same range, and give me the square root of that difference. 1.80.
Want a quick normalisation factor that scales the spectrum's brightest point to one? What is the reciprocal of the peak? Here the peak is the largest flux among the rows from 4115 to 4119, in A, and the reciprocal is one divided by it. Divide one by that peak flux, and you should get 0.0252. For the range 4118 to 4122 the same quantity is 0.0251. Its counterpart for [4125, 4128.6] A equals 0.0255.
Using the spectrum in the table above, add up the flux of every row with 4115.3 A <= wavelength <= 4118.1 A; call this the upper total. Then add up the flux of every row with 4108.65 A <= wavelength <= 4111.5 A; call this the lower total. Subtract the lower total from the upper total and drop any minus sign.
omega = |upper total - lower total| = 9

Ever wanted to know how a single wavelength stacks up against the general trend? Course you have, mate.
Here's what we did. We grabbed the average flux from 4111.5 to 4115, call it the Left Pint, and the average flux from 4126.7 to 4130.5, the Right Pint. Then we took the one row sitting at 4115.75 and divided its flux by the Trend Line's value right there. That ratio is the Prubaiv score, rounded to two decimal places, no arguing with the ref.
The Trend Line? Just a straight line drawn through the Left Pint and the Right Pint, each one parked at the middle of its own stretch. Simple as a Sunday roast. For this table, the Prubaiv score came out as 1.03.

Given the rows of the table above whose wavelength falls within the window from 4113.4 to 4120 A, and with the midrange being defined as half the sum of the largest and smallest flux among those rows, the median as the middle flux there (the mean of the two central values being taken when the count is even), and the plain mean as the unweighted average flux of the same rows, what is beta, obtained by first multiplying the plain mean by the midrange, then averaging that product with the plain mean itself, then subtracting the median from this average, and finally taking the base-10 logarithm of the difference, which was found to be 2.81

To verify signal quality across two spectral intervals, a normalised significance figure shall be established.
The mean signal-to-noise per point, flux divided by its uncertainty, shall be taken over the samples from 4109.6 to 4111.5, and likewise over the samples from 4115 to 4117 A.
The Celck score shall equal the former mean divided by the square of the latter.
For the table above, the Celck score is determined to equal 0.062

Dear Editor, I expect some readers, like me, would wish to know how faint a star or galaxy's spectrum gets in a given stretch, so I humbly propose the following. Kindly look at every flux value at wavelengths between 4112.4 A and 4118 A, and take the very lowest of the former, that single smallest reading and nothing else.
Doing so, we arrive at 36.27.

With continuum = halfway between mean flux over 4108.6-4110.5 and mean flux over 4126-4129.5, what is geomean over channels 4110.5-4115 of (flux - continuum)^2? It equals 5.0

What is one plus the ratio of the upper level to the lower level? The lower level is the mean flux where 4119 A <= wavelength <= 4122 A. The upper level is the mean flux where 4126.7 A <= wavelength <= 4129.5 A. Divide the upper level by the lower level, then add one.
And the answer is 1.96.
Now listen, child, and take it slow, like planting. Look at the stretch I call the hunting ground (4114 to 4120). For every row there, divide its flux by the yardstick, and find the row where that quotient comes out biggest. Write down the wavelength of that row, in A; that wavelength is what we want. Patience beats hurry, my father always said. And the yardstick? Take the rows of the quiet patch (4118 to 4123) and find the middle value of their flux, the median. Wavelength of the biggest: 4115.75 A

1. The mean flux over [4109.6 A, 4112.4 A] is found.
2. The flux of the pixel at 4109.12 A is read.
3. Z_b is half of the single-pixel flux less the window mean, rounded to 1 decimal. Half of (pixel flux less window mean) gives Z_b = 0.0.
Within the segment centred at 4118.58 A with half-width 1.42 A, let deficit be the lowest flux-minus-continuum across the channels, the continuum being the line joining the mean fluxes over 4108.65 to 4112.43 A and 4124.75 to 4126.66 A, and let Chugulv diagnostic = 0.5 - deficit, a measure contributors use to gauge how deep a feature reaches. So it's 4.4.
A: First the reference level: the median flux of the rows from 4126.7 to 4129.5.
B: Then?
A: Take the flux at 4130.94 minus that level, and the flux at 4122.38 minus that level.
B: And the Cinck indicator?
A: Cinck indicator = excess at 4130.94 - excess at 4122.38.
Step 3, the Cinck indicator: 1.9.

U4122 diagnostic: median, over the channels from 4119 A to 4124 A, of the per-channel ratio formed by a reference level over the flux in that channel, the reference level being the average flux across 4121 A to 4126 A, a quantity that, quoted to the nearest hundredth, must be 1.05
